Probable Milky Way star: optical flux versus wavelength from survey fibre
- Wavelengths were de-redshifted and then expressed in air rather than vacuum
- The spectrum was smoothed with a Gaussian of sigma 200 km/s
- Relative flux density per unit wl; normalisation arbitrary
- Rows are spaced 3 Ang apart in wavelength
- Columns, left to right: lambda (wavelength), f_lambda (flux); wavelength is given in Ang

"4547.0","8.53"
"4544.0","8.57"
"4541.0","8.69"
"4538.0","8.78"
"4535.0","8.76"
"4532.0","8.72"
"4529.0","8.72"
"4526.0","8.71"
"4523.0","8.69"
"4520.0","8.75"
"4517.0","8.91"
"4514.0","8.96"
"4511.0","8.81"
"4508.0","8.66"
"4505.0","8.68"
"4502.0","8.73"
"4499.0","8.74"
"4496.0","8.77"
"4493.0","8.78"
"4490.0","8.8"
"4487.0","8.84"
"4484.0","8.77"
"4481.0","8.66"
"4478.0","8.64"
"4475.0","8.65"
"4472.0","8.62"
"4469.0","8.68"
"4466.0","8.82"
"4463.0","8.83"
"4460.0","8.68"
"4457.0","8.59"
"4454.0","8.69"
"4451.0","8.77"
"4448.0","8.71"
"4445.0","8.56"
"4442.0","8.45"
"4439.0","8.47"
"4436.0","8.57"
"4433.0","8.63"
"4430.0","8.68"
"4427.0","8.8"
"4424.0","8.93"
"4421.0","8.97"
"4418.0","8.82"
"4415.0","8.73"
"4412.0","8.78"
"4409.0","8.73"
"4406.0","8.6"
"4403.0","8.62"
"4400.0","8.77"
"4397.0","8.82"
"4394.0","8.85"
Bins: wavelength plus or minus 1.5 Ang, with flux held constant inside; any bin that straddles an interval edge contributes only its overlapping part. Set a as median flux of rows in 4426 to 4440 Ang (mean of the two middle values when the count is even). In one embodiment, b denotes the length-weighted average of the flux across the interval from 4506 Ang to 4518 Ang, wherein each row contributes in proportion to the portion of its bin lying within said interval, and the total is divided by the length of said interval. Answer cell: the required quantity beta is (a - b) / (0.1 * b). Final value -0.22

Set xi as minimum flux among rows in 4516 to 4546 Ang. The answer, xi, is 8.57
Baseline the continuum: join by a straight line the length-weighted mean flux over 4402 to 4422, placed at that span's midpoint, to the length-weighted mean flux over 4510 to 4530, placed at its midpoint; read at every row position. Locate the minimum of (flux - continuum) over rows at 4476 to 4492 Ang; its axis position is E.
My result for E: 4478.0 Ang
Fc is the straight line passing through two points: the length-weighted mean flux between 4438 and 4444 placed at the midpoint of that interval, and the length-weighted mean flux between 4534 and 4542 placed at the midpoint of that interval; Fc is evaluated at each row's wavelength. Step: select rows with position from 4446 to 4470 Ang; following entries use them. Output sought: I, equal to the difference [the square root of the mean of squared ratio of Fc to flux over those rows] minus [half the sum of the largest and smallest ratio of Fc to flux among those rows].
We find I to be -0.0018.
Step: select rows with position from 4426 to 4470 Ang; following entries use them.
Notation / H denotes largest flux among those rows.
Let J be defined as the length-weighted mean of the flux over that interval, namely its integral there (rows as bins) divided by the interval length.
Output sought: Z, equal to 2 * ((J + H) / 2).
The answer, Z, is 17.5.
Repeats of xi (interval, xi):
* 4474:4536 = 8.64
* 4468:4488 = 8.62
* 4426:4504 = 8.45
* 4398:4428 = 8.6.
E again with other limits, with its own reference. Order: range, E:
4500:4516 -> 4508.0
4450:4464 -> 4457.0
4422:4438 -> 4436.0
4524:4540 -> 4526.0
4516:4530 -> 4523.0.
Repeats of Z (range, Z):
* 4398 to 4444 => 17.7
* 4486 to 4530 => 17.7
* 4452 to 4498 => 17.6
